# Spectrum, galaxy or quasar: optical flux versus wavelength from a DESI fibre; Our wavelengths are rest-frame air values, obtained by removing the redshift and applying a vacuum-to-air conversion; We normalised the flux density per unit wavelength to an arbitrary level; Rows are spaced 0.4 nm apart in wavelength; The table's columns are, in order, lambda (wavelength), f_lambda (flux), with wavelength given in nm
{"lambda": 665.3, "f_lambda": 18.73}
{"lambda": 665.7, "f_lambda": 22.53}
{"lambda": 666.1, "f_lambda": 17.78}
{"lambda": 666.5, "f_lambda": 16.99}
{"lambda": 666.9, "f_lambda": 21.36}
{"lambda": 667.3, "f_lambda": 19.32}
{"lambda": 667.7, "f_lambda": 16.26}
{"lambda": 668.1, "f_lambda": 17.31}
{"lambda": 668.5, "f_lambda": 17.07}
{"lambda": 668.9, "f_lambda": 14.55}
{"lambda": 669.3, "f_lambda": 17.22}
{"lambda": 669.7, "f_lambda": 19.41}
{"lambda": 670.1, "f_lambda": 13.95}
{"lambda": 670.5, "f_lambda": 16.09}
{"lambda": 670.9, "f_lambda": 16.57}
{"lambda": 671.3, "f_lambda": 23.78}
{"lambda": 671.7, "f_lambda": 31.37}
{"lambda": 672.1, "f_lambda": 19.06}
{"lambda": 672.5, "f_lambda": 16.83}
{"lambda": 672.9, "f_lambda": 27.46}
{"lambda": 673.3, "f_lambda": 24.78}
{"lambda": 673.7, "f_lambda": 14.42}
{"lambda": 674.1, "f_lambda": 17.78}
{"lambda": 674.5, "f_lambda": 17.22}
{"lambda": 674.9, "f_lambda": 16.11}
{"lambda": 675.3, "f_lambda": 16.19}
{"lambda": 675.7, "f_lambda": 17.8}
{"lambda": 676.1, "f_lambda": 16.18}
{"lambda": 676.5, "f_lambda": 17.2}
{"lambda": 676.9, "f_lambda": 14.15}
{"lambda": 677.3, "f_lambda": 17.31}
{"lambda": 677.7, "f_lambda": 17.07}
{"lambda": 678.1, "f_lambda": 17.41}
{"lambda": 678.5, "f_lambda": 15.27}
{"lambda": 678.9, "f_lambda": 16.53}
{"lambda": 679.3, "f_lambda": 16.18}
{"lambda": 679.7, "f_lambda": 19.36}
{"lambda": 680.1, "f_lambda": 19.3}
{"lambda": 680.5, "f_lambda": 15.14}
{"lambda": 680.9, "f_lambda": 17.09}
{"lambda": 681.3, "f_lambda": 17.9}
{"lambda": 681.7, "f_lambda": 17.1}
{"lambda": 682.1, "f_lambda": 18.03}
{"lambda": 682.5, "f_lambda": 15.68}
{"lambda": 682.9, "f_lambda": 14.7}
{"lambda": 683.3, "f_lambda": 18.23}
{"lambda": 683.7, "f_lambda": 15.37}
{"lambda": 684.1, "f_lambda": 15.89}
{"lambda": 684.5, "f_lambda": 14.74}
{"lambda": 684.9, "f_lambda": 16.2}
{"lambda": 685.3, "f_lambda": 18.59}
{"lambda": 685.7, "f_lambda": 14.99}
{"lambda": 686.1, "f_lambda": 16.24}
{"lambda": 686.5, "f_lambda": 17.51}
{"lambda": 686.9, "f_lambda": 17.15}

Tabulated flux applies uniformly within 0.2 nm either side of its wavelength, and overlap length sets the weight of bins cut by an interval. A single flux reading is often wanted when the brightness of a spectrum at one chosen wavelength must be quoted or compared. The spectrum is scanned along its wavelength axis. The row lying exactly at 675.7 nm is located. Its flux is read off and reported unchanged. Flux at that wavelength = 17.8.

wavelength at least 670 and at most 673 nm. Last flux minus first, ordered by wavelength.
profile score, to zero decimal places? 14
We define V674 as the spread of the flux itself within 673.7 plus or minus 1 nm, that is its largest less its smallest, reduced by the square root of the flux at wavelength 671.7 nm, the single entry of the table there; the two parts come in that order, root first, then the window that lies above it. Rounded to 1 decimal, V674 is 7.4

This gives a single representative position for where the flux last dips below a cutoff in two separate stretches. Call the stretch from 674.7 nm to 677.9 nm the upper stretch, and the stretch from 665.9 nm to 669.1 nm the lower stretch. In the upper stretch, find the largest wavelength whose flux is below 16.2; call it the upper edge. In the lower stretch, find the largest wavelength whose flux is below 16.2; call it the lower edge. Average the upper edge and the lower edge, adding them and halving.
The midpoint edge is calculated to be 672.90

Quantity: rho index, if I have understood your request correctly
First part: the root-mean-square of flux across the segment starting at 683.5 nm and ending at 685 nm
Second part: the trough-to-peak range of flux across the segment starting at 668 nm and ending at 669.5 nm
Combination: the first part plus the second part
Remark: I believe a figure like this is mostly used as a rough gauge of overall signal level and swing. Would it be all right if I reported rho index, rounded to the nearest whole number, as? 18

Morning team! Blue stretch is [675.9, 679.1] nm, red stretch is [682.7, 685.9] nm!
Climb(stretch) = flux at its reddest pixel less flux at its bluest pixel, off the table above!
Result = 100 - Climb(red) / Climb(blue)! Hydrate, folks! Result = 99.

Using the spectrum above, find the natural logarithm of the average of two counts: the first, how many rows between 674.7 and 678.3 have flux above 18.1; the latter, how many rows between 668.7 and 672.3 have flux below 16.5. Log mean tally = 0.41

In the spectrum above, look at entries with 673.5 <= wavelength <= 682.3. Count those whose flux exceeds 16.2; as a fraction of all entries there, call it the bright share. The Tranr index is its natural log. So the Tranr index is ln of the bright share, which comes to -0.5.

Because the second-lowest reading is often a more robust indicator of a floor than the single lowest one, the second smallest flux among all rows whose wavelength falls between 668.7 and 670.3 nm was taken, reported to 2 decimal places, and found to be 14.55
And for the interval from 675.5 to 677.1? 16.18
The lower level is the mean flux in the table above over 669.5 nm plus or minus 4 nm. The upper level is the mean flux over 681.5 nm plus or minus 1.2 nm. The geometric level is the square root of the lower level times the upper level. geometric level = 18.1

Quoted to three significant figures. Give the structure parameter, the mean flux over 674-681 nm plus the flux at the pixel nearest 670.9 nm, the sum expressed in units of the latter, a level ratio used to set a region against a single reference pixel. 2.02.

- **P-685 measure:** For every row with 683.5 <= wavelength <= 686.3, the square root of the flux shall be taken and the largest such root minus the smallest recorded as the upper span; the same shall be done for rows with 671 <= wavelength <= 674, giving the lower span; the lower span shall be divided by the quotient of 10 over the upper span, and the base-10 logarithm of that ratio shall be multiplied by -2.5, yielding 2.7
